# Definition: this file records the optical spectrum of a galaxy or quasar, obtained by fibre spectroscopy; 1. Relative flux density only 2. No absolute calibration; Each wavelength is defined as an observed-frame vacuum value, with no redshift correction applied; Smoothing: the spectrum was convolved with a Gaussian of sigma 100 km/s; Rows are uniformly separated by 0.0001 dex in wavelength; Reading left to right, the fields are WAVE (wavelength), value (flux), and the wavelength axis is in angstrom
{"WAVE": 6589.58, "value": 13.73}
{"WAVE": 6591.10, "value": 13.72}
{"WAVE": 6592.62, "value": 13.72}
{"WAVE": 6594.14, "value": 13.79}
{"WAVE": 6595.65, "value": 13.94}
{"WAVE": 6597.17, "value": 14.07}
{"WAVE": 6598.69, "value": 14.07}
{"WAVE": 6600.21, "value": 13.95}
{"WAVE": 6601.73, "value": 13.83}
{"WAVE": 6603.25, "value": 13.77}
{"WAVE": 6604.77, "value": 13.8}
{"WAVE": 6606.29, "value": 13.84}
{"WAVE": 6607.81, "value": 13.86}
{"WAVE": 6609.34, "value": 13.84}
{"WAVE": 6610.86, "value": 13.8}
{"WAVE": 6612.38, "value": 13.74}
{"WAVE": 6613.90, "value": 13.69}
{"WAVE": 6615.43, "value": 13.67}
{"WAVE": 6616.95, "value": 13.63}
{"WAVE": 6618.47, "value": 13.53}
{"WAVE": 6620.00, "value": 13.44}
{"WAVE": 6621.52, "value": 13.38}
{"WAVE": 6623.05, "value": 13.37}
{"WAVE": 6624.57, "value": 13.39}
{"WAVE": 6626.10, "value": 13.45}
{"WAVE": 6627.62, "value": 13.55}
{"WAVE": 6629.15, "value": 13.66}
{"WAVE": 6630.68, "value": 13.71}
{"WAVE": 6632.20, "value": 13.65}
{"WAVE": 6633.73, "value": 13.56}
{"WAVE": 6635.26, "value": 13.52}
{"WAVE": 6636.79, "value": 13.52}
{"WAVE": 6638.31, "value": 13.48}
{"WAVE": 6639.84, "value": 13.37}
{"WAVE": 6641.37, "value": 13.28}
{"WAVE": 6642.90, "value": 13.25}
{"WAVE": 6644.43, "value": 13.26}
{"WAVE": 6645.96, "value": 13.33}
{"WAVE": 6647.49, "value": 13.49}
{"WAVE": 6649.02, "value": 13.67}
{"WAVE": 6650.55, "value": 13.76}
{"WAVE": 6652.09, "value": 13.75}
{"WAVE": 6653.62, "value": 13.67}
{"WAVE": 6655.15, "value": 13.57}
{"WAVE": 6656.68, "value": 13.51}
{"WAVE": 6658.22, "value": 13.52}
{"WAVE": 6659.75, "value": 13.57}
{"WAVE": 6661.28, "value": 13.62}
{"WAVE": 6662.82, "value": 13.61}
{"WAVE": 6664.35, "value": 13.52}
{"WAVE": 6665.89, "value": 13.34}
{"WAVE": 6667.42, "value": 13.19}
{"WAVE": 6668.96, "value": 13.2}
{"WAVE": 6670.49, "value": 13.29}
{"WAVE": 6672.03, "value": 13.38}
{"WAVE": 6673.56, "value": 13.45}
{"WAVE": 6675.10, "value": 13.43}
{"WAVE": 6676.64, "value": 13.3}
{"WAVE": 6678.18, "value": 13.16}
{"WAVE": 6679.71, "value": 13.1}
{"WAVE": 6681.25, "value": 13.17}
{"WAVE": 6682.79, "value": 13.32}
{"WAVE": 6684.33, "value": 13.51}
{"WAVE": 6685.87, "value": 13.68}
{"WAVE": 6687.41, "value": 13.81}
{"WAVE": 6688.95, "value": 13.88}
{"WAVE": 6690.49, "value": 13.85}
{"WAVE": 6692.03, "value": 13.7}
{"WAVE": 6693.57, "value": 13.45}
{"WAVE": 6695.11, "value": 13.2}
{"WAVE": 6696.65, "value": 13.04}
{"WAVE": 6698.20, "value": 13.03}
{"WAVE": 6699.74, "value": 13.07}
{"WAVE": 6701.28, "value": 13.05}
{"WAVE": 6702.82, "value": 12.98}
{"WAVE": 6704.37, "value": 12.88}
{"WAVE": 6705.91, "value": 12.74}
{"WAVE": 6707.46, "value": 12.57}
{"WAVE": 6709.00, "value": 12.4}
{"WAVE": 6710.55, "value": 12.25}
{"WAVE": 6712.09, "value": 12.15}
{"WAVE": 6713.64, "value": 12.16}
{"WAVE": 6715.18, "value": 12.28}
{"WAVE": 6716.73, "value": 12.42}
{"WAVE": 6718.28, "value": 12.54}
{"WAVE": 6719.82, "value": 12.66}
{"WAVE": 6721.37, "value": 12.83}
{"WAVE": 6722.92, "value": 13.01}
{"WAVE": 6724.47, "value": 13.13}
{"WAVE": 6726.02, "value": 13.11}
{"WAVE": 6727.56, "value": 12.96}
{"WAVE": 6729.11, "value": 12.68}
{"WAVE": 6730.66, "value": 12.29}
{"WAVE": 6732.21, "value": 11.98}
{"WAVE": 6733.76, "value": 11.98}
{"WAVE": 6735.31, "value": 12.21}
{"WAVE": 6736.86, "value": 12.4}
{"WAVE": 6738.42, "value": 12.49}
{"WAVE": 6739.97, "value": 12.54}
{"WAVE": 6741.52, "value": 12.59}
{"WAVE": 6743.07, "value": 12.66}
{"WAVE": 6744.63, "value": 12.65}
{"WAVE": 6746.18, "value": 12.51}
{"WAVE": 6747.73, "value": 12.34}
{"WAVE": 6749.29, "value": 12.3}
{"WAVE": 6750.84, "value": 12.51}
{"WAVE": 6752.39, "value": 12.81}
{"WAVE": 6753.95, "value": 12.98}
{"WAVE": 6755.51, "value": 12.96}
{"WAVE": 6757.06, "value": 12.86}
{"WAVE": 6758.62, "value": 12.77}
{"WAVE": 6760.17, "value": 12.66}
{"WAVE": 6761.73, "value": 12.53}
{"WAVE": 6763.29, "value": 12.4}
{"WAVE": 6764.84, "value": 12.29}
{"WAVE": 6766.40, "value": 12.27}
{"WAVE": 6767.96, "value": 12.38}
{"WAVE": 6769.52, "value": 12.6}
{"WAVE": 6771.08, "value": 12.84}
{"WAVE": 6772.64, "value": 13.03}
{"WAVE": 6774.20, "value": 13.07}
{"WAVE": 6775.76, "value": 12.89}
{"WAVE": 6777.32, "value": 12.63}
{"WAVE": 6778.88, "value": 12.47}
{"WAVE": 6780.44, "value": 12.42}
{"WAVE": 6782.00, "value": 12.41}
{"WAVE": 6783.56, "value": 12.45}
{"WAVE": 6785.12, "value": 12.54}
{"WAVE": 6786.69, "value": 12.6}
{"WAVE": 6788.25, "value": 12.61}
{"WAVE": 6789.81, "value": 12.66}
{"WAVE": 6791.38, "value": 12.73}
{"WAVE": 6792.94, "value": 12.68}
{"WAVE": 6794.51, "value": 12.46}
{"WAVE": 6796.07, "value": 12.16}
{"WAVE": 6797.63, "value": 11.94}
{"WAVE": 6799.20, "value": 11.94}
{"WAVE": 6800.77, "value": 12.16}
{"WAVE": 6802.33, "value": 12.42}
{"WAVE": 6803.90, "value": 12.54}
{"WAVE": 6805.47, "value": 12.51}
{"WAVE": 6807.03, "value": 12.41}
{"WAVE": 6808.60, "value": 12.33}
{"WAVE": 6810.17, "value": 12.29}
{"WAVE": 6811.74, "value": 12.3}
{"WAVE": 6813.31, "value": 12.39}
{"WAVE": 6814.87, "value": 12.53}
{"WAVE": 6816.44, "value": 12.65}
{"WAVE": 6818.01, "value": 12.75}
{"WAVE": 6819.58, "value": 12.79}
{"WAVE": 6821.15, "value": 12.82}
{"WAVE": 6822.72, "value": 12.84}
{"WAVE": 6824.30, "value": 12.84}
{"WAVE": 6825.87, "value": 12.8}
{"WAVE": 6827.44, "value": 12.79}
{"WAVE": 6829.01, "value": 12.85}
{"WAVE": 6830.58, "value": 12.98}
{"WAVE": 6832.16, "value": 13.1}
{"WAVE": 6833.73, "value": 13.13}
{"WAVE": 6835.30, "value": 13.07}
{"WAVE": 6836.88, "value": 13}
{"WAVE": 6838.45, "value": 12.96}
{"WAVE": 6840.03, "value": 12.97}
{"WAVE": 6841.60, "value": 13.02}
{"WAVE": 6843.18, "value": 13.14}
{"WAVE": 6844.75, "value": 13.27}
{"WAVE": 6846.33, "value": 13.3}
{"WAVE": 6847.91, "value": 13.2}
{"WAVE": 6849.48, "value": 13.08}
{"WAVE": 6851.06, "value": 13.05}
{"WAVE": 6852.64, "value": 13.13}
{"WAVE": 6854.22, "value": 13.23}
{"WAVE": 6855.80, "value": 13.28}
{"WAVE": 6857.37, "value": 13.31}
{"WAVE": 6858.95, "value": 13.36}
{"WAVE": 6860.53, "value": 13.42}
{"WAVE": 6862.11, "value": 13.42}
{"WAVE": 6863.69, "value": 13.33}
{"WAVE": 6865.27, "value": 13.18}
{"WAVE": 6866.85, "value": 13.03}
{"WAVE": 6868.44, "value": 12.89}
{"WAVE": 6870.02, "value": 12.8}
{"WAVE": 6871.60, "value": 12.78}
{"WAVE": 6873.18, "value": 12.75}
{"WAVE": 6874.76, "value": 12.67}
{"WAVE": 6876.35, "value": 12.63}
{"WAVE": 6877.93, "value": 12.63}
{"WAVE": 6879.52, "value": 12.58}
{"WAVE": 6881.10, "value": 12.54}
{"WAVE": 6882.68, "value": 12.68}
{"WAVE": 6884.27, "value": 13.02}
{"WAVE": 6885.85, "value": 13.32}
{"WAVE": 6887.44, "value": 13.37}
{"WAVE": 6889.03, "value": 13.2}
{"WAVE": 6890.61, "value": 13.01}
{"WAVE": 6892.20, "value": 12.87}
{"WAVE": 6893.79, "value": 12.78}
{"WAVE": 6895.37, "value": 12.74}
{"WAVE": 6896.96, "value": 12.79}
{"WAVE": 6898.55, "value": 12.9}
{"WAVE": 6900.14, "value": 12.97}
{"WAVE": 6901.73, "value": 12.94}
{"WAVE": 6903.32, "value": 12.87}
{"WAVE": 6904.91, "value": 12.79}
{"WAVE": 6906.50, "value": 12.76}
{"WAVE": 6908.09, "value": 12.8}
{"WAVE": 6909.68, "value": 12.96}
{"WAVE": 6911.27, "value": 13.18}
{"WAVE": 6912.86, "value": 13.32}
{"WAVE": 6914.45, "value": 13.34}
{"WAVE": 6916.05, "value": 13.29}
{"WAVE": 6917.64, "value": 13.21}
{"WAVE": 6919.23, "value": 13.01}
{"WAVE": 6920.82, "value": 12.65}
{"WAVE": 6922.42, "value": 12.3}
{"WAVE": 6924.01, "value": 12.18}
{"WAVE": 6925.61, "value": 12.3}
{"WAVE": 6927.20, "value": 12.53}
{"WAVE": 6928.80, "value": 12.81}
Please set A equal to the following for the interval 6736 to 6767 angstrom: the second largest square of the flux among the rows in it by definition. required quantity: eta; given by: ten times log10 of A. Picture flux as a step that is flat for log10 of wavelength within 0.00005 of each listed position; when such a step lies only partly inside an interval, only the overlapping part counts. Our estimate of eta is 22.3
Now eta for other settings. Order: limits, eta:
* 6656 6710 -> 22.8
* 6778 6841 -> 22.3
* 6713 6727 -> 22.4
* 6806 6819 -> 22.0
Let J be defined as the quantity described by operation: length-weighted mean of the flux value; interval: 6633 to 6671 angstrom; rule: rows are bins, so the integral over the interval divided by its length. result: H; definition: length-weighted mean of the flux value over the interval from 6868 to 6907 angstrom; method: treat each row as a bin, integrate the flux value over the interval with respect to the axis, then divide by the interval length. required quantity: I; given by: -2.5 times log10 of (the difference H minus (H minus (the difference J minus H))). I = 0.5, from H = 12.9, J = 13.5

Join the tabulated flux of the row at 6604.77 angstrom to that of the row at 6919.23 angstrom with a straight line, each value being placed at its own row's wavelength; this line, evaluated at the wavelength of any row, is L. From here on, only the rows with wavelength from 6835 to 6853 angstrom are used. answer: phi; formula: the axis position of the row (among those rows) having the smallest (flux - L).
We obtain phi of 6838.45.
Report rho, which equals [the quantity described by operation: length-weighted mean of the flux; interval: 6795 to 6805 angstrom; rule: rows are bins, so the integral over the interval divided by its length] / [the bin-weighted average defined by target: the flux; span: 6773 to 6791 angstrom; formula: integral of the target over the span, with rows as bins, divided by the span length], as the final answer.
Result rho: 0.97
